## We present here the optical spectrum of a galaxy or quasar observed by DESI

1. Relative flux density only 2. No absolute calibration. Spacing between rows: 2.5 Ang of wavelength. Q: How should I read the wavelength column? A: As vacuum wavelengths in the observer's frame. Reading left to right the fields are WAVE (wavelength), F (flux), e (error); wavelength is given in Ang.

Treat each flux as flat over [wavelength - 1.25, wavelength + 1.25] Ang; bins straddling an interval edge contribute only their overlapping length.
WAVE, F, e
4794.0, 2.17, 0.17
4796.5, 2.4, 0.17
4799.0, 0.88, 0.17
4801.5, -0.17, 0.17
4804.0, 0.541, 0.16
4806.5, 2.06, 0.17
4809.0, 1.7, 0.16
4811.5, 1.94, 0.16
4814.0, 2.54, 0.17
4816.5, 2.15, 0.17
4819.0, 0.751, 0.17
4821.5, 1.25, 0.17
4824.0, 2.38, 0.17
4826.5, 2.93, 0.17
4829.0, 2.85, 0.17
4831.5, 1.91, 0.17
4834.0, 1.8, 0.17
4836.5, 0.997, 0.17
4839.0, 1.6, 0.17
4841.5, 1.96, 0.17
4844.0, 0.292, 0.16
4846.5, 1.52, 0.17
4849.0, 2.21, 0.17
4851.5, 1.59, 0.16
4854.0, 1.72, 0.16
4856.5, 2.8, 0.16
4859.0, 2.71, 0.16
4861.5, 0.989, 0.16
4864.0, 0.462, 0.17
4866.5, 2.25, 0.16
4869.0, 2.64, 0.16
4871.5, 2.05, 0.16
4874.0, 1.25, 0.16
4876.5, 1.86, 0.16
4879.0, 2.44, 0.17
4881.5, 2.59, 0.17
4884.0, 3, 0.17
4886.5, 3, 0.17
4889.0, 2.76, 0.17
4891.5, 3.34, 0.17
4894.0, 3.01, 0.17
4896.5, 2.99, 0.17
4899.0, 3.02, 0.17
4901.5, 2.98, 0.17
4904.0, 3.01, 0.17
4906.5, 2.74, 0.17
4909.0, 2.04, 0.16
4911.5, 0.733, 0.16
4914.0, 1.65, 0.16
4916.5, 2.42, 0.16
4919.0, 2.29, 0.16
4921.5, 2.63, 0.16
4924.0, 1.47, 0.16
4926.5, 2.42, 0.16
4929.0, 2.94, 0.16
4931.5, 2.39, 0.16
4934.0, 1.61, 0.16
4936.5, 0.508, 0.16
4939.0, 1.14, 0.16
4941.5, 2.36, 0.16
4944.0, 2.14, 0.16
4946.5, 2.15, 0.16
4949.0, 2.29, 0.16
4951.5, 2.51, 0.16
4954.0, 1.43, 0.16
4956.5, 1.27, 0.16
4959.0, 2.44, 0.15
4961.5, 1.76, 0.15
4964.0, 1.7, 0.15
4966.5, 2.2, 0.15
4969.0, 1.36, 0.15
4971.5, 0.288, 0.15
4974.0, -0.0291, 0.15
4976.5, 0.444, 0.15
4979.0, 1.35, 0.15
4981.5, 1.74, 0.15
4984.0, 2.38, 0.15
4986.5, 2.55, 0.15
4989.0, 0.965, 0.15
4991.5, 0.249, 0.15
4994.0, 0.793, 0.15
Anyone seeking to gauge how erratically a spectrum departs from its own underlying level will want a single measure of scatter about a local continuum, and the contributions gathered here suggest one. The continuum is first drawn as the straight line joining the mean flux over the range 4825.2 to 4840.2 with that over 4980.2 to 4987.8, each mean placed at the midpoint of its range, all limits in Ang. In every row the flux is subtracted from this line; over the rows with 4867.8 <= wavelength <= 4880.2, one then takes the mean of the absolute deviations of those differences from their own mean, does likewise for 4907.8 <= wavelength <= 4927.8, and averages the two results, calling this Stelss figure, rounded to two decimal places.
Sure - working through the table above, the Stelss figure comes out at 0.45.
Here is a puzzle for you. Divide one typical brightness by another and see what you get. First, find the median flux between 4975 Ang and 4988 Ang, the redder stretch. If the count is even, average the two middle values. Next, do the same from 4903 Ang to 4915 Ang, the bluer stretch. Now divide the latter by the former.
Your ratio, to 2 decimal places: 1.17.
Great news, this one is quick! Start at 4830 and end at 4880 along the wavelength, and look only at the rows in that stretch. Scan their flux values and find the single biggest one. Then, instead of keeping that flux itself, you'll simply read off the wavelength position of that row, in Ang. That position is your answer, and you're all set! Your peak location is 4856.5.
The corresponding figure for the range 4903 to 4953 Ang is 4904.0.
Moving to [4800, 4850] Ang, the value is 4826.5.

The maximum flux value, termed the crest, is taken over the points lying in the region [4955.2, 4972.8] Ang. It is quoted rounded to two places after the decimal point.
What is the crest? 2.44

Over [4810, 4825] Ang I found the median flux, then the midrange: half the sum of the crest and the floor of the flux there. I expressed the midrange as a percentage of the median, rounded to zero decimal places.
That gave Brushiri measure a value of 80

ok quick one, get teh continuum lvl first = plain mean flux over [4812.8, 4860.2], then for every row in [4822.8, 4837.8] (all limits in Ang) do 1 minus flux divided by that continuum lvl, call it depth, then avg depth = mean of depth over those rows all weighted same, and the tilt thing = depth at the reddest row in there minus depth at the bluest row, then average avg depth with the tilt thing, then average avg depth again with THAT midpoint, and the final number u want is 0.08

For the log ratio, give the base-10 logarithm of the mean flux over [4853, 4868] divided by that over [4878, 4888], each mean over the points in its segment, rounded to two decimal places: -0.18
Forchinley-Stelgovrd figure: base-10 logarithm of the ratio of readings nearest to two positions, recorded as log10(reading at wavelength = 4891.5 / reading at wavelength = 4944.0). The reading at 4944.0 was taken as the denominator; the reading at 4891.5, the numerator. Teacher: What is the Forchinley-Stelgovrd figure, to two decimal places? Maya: 0.19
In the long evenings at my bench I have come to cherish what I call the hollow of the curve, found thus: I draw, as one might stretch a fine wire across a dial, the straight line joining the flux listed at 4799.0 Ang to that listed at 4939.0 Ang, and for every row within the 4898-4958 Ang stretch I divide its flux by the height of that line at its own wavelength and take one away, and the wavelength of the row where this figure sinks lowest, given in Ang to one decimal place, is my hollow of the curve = 4936.5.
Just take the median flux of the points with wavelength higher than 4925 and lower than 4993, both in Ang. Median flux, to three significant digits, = 1.74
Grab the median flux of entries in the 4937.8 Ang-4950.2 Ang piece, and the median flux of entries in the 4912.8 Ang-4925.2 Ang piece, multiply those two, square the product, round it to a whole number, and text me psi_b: 24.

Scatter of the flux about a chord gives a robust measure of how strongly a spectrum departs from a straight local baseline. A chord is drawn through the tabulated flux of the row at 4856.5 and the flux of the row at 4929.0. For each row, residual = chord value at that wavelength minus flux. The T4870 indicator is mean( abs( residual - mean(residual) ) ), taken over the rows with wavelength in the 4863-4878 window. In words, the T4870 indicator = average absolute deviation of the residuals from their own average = 0.60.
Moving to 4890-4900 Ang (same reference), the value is 0.13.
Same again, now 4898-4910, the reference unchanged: 0.30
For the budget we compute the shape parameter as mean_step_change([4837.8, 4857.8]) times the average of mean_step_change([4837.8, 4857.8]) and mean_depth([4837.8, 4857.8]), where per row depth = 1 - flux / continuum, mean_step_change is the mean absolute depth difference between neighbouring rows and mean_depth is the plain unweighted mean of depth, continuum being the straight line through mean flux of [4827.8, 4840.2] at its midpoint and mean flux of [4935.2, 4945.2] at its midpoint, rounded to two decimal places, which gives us 0.12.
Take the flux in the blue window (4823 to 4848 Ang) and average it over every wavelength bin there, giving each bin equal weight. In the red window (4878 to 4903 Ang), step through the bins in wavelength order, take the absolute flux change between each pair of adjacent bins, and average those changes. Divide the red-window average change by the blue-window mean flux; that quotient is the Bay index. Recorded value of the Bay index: 0.110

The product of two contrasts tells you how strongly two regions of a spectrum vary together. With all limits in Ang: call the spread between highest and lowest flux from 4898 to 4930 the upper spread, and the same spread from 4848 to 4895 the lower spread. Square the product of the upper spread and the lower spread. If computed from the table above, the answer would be 43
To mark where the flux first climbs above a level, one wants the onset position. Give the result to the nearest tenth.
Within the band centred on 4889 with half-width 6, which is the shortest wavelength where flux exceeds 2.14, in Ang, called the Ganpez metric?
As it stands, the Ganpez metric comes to 4884.0 Ang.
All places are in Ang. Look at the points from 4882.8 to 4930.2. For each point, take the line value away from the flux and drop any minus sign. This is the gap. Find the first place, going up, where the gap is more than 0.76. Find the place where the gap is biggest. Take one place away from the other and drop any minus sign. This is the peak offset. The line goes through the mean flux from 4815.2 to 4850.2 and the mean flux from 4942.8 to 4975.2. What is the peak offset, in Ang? 7.5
